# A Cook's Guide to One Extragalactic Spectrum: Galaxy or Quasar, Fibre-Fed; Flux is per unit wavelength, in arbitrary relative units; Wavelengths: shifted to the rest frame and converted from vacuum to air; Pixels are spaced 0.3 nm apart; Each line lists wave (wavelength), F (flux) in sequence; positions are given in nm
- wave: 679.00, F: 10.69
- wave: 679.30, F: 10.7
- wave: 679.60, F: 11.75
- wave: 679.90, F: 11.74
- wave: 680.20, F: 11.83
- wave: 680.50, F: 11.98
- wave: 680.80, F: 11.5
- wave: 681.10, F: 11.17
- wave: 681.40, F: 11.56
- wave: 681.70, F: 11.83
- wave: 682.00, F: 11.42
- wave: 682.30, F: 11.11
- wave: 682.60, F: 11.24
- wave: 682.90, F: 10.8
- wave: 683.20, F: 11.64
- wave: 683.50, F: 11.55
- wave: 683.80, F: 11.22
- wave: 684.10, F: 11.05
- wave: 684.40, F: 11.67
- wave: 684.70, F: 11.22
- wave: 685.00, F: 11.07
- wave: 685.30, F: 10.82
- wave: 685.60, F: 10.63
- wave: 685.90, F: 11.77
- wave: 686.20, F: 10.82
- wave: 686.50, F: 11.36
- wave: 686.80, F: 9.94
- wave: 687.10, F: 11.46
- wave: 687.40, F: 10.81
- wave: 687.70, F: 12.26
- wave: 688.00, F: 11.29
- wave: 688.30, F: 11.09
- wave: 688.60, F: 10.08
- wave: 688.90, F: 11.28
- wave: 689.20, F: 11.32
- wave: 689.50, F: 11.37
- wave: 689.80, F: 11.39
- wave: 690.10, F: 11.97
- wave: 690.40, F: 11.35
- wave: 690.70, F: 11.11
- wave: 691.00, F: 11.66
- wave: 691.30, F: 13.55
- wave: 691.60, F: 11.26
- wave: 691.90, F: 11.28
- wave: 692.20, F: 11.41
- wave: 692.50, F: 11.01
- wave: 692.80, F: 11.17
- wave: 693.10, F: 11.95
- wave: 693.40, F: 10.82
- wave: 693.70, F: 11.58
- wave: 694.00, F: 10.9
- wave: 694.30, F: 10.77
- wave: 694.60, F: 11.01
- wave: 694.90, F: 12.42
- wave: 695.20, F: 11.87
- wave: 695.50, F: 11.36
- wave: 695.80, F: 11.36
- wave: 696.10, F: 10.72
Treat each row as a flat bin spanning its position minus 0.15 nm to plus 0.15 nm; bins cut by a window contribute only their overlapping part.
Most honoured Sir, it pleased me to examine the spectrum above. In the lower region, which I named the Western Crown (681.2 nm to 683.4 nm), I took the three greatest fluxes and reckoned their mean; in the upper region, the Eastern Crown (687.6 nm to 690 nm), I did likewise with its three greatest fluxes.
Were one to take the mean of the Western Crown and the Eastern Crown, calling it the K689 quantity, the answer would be 11.7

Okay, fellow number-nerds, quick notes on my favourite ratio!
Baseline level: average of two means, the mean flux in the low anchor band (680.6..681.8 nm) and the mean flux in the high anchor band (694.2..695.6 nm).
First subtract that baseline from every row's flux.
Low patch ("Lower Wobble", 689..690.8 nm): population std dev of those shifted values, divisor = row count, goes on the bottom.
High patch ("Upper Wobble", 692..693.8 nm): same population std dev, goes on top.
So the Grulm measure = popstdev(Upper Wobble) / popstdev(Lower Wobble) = 1.42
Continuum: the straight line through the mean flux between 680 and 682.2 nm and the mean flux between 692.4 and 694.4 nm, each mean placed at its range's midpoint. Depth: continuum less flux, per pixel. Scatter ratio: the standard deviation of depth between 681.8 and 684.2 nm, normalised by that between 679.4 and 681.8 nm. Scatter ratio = 1.1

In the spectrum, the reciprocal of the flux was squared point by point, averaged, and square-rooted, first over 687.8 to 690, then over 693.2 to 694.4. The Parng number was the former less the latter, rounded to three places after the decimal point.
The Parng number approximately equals -0.001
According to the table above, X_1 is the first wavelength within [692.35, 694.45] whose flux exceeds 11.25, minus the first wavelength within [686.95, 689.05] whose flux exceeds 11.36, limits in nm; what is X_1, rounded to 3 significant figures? 6.00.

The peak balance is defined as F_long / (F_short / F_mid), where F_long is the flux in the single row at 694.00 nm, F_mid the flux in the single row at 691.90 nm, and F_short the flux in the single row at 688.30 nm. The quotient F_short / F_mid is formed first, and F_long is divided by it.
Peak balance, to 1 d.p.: 11.1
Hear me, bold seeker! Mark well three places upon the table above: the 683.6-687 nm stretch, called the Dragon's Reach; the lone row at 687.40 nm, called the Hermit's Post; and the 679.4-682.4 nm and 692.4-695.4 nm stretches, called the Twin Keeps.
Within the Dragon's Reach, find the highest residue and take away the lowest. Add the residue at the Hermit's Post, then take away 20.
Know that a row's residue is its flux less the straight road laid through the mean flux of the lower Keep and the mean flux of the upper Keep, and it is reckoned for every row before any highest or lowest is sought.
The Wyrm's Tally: -18.8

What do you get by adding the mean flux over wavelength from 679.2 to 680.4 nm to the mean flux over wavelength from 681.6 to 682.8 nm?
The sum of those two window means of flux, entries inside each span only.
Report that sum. 22.9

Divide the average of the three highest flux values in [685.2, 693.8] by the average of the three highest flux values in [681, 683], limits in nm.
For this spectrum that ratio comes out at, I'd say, 1.085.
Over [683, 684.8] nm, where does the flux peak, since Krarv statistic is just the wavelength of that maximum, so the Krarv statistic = 684.40 nm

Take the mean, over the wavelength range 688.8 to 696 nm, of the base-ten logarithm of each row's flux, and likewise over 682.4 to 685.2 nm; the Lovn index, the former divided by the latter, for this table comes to 1.01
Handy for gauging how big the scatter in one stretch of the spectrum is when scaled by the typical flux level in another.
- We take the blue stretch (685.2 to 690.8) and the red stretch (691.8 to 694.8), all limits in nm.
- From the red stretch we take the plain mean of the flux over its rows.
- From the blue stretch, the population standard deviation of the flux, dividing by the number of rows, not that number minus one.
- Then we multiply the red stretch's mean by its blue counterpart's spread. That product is 6.2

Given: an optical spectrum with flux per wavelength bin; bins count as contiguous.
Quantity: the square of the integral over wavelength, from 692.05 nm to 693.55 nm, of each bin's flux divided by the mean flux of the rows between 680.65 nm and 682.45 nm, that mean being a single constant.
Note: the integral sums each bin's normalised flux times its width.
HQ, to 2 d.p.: 2.19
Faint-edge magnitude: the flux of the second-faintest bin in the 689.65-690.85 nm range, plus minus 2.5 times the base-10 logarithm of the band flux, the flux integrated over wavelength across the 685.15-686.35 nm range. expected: 8.55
